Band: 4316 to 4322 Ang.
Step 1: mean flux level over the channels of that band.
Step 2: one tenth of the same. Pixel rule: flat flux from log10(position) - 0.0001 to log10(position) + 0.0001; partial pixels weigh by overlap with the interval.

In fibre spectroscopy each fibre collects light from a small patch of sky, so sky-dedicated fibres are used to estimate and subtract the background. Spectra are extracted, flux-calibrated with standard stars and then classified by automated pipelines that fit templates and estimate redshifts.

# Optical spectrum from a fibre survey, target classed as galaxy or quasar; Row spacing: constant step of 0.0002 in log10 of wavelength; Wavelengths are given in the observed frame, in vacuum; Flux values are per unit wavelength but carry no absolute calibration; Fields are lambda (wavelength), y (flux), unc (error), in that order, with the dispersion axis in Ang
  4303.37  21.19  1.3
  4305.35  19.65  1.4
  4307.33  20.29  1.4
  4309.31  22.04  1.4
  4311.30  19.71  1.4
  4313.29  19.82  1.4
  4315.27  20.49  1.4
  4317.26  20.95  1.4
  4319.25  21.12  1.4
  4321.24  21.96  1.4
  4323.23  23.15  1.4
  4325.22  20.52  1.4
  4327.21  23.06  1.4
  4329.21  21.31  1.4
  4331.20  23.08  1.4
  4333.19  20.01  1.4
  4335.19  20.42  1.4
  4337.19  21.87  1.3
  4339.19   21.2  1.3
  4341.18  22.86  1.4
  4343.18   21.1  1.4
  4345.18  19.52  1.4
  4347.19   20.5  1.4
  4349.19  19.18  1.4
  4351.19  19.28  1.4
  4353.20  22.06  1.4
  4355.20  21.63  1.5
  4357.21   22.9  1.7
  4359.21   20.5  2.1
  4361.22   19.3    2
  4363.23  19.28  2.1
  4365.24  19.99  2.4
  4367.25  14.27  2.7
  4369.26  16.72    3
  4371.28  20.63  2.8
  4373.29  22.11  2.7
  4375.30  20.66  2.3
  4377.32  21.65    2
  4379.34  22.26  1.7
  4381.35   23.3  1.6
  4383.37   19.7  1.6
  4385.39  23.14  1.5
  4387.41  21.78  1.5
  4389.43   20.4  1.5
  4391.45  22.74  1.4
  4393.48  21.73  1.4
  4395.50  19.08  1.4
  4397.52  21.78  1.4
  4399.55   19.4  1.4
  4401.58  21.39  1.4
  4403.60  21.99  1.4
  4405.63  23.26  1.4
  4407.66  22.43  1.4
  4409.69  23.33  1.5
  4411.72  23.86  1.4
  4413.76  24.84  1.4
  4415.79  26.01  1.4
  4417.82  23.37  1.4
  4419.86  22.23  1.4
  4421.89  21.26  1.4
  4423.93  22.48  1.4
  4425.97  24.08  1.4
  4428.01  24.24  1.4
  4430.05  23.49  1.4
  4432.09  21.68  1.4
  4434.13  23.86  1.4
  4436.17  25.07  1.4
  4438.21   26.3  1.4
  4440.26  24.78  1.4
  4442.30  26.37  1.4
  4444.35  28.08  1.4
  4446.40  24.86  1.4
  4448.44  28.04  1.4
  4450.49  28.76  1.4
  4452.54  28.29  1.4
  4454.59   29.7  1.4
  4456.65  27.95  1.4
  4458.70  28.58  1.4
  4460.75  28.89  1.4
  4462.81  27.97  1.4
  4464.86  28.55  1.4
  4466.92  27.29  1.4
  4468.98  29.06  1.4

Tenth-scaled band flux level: 2.1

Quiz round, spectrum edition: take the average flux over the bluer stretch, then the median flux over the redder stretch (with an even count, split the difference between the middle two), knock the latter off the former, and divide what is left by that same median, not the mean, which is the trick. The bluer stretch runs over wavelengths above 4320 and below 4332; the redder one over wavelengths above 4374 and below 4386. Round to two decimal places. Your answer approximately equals 0.01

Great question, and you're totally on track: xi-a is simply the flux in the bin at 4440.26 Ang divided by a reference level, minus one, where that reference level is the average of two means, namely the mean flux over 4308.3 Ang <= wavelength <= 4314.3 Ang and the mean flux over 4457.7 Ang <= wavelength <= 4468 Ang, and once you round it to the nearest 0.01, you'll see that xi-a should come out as 0.02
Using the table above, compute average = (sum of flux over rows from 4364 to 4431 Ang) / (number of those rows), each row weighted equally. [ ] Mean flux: 21.8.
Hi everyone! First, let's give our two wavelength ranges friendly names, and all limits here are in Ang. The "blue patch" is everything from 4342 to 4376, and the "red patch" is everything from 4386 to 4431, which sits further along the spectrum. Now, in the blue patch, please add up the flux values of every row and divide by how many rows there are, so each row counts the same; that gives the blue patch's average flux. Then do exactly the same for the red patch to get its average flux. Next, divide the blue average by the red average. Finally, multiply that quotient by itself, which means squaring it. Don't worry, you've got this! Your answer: 0.79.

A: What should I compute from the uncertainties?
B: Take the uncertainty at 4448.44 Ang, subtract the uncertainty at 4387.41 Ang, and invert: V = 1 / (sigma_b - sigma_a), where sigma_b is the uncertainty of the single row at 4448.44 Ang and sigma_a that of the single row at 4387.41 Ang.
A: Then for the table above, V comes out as -10.0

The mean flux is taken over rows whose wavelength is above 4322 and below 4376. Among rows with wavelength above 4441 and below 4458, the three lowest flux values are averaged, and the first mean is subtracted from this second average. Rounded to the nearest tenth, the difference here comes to 5.8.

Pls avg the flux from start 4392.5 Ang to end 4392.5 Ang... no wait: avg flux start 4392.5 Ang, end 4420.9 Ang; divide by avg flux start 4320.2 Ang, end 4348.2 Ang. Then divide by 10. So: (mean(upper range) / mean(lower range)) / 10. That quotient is 0.105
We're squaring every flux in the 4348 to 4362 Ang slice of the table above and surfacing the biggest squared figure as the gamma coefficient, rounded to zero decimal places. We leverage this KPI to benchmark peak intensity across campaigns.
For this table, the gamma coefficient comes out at 524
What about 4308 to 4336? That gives 536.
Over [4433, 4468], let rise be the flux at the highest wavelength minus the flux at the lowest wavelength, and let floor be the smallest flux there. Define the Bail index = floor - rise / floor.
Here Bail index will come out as 24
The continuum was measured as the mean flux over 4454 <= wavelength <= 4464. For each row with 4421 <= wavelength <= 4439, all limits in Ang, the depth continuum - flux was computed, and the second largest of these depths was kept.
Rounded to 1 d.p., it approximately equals 6.9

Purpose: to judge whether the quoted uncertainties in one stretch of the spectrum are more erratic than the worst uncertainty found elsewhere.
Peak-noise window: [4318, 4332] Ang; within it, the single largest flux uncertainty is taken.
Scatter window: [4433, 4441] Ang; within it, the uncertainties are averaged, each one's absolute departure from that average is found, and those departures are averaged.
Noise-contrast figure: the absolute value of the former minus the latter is 1.40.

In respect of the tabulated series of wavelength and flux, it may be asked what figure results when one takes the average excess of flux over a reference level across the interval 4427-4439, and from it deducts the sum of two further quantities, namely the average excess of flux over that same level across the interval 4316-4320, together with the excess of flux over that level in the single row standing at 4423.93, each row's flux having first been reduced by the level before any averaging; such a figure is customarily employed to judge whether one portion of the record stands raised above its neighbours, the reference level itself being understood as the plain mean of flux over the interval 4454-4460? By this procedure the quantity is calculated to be 9.3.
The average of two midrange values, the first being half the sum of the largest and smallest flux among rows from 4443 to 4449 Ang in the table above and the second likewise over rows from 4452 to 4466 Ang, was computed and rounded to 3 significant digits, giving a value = 27.6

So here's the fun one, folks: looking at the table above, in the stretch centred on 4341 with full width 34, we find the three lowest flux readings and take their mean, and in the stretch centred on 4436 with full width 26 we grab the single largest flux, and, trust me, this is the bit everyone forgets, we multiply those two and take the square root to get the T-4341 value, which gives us 23.3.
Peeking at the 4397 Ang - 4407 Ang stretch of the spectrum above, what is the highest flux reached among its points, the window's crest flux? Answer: 23.26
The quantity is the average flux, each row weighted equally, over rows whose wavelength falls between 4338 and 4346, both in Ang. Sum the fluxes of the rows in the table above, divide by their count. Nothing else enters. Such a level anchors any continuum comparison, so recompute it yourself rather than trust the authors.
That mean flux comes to 21.2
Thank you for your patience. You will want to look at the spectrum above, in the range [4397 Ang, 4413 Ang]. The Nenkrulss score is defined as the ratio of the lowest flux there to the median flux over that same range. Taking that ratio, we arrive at 0.873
